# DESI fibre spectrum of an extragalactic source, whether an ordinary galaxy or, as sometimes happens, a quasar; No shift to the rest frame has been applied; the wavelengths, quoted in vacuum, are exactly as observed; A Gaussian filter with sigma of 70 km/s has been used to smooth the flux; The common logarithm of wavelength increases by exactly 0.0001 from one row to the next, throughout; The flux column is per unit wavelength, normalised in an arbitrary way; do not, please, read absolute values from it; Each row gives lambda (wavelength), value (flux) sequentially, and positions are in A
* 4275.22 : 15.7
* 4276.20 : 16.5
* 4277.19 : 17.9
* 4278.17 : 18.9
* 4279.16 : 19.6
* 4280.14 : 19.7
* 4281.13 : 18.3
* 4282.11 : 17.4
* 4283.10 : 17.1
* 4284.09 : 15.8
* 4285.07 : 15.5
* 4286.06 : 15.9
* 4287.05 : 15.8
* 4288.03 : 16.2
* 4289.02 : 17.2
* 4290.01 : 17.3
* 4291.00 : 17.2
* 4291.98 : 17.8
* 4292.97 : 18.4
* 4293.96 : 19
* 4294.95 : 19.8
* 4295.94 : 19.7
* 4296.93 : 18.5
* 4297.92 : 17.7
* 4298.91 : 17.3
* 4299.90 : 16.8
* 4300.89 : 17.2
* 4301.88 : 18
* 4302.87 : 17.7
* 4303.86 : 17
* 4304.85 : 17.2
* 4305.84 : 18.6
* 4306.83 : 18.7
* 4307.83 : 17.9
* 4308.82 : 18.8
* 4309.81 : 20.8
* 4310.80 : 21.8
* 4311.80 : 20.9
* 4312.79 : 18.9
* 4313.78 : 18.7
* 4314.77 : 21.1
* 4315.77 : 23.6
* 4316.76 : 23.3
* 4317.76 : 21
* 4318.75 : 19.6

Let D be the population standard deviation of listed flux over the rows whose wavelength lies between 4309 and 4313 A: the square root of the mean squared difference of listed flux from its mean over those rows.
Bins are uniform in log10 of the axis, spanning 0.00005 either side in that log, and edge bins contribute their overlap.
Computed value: 1.06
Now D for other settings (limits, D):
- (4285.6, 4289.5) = 0.55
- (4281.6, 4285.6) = 0.81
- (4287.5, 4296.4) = 1.17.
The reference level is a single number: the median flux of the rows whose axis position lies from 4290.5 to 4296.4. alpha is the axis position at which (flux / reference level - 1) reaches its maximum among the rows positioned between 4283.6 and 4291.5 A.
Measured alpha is 4290.01 A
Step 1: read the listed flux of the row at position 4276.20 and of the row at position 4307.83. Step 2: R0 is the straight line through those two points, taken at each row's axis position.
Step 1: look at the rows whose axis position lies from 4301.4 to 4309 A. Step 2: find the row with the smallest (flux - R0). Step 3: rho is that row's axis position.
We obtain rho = 4303.86 A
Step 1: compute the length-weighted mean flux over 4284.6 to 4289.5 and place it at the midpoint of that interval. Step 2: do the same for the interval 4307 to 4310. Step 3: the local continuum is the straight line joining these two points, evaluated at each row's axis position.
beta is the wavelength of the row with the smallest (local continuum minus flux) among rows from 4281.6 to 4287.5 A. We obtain 4282.11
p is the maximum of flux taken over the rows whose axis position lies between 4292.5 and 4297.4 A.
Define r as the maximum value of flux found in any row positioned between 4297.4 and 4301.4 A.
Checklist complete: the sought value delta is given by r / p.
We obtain 0.89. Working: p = 19.8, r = 17.7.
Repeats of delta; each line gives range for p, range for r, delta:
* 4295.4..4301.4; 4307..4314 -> 1.11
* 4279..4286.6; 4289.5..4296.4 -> 1.01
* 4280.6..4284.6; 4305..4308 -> 1.02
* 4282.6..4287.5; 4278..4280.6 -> 1.15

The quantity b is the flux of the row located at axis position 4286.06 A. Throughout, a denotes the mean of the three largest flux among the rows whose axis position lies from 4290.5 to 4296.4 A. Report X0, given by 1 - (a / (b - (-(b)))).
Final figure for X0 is 0.39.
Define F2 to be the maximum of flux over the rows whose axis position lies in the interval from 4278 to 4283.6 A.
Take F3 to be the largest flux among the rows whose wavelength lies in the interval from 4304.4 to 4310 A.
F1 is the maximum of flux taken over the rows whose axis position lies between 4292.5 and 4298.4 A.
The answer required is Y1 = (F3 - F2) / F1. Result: 0.06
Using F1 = 19.8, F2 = 19.7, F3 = 20.8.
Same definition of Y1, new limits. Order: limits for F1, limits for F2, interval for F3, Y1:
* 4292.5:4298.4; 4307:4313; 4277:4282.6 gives -0.11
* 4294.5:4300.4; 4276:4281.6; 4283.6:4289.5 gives -0.13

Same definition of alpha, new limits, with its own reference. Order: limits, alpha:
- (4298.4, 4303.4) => 4301.88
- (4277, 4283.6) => 4280.14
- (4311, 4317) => 4315.77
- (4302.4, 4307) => 4306.83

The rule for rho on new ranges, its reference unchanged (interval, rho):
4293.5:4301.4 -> 4299.90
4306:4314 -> 4307.83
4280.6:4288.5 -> 4285.07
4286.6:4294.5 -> 4287.05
